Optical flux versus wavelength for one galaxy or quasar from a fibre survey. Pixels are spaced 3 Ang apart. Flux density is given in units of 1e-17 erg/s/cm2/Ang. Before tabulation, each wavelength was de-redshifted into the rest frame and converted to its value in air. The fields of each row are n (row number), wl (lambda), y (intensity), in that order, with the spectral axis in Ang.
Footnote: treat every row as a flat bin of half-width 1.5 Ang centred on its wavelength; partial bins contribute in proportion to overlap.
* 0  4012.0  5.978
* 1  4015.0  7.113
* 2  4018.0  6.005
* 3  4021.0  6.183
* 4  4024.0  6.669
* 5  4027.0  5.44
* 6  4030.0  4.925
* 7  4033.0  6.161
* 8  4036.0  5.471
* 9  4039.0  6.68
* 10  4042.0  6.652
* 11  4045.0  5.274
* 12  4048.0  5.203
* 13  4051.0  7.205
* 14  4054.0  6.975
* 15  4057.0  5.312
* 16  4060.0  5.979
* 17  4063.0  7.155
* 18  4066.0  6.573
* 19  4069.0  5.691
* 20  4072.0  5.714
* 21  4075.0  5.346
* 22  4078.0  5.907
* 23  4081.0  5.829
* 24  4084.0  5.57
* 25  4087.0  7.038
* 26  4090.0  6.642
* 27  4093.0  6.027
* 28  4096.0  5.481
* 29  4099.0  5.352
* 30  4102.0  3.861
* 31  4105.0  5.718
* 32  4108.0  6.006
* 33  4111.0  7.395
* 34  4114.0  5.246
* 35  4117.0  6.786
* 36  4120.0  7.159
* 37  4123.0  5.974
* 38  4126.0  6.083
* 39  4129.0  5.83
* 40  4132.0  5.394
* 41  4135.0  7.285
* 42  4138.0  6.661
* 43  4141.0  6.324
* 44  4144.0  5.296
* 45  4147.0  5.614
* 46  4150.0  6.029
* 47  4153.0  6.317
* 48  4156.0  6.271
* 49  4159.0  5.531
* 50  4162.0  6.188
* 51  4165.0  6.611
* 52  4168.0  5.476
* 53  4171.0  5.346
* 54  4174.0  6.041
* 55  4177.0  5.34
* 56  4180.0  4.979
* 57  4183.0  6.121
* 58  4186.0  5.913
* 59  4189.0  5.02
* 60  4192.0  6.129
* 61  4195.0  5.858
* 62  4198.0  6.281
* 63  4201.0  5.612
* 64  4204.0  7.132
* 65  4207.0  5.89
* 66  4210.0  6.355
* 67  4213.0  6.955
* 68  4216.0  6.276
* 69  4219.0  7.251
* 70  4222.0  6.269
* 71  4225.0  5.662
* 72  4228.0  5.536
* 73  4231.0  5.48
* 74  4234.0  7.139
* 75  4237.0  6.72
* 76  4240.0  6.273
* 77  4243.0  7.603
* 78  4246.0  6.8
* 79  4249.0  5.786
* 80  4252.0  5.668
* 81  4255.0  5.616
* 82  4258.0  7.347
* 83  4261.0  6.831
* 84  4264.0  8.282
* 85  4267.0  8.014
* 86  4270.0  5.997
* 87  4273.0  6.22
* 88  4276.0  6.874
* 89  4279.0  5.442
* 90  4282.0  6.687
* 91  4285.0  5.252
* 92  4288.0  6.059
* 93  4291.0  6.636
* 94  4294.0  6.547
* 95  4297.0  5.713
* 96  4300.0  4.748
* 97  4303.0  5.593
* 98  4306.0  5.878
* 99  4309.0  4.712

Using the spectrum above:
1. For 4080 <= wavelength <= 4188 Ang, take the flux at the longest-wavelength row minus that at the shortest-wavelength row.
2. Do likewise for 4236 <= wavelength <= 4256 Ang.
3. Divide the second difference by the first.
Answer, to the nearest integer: -13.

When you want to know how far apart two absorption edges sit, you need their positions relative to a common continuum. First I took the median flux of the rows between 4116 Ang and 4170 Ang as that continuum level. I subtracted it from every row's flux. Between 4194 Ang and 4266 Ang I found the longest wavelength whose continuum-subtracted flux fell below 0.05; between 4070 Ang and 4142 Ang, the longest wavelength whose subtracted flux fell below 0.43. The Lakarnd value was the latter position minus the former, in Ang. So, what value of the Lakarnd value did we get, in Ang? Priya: -114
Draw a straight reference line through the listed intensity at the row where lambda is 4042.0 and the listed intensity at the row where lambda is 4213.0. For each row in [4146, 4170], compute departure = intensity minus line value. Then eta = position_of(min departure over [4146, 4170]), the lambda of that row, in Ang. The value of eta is 4168.0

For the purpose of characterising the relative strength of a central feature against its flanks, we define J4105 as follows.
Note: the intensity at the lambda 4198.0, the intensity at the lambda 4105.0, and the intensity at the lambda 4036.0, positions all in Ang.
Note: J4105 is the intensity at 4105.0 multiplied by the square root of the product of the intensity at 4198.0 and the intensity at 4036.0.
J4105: 33.5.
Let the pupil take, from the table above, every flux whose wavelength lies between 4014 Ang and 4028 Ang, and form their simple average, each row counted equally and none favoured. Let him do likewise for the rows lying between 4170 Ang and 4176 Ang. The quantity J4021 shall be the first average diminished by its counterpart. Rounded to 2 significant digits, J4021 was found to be 0.59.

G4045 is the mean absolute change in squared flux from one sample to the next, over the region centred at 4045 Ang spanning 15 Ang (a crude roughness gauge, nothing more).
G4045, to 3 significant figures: 10.6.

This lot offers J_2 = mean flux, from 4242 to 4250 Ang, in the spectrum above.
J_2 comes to 6.73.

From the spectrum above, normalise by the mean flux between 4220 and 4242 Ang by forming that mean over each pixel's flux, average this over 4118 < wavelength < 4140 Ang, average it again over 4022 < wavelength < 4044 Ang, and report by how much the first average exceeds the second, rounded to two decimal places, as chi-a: -0.06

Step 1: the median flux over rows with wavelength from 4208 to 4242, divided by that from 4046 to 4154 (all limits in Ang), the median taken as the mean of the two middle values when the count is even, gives 1.05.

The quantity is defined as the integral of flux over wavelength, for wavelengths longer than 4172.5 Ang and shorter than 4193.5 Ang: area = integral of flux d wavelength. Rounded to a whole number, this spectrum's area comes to 119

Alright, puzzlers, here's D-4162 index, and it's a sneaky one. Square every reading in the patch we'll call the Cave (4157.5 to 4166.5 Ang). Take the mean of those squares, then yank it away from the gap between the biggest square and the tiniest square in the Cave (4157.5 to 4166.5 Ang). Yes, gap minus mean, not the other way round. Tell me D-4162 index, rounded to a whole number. -24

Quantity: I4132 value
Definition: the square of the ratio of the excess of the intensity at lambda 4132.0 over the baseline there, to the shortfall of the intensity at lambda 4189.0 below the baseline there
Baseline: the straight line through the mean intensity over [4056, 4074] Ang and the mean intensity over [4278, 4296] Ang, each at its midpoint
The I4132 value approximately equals 0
